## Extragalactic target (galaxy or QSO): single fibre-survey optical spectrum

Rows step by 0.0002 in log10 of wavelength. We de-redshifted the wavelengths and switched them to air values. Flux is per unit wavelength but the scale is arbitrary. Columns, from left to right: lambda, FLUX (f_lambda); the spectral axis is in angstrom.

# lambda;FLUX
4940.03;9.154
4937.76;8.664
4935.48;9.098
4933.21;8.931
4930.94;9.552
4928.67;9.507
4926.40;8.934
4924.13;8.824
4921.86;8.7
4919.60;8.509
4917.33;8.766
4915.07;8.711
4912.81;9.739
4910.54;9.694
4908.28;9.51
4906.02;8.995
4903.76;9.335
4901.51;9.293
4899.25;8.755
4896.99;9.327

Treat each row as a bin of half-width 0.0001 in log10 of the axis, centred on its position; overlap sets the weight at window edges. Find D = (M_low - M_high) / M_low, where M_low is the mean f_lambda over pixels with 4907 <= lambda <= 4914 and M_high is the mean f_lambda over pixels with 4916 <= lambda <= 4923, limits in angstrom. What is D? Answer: 0.10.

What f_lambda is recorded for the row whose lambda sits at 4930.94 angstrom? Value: 9.552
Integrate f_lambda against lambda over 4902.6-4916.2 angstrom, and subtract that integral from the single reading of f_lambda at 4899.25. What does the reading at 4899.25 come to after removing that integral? -118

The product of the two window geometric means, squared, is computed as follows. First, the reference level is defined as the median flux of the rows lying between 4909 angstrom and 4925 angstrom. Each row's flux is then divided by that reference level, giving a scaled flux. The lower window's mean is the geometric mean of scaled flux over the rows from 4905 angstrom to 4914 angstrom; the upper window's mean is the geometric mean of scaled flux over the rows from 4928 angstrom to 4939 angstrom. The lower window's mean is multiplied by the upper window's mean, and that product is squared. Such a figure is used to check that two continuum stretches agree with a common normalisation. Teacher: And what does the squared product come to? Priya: 1.27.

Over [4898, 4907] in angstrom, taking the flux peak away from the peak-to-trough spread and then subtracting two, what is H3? -10.8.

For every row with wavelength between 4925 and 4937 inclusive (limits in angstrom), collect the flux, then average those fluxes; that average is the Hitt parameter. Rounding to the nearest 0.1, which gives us 9.2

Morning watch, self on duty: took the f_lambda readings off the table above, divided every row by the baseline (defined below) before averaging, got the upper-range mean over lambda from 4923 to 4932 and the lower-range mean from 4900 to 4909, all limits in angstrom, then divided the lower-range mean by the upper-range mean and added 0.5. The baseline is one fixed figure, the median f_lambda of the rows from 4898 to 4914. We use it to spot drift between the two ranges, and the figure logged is 1.51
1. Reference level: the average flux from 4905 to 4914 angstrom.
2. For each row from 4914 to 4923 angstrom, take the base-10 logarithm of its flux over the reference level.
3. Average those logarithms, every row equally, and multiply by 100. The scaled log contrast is -3.9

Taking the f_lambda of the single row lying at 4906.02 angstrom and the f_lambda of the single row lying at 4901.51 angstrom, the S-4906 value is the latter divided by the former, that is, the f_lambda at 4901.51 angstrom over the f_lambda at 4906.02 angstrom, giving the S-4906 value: 1.033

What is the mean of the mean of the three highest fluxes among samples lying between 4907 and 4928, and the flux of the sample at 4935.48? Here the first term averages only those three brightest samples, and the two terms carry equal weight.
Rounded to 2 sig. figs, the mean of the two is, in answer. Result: 9.4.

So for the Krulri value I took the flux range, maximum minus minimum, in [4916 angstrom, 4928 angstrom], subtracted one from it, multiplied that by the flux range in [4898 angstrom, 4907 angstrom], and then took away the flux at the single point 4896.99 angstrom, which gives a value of -9.7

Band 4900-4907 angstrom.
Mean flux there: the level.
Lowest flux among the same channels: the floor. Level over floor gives 1.02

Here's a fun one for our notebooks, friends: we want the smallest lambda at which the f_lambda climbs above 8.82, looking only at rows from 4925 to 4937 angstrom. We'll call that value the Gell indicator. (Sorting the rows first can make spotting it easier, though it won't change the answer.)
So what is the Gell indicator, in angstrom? 4926.40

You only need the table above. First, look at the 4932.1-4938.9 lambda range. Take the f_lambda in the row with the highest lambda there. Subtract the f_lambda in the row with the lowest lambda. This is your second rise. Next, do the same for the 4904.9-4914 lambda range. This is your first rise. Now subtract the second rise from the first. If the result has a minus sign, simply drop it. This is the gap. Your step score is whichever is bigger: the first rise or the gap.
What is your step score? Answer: 1.01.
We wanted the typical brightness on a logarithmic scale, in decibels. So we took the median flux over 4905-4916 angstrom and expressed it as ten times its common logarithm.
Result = 9.78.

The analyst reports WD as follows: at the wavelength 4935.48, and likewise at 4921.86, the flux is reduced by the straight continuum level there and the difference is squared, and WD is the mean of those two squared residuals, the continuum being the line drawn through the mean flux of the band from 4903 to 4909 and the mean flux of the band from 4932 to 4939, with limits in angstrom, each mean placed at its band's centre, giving 0.09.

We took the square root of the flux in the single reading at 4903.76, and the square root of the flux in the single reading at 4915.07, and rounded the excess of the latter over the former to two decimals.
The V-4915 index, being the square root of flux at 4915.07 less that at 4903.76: -0.10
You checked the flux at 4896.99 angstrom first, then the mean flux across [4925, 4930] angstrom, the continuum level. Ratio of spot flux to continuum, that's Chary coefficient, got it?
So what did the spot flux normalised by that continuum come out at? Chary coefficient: 1.01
